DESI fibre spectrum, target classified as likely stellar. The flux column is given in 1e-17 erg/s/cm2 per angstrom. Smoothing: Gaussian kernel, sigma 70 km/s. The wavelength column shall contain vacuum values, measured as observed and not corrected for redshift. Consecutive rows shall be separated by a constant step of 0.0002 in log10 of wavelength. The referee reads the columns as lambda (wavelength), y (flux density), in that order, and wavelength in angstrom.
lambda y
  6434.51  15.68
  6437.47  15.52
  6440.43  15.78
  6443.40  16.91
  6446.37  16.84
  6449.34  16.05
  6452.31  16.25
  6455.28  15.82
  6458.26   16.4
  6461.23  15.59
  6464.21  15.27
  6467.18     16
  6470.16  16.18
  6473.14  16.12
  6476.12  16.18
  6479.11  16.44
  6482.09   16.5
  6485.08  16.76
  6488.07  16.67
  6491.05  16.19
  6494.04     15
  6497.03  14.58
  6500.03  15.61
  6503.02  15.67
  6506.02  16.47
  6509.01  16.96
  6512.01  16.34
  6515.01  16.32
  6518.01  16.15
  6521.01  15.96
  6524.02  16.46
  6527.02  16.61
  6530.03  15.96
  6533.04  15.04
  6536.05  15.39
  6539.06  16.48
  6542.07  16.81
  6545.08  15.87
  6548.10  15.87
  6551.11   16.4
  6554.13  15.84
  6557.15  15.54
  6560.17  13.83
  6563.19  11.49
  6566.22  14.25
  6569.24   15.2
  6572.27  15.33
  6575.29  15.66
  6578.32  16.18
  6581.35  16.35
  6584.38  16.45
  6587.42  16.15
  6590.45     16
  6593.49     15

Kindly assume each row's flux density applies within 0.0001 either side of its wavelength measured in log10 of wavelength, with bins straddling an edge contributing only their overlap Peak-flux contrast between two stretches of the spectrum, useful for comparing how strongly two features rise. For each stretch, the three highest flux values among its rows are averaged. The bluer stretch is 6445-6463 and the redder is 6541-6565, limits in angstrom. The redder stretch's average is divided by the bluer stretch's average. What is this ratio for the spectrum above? 0.99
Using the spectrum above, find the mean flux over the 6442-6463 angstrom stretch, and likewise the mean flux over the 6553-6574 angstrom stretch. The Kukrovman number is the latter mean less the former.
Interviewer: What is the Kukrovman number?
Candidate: -1.8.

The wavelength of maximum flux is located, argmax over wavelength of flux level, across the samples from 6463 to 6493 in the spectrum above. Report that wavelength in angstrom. 6485.08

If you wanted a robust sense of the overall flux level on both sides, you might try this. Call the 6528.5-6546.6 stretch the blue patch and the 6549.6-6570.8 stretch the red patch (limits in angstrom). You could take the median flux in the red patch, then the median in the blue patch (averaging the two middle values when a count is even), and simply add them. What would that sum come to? 31.1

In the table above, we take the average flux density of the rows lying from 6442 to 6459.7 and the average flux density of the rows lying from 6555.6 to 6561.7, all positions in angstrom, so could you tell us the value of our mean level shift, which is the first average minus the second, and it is 1.69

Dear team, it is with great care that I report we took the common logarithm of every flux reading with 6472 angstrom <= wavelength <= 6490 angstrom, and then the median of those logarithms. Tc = 1.217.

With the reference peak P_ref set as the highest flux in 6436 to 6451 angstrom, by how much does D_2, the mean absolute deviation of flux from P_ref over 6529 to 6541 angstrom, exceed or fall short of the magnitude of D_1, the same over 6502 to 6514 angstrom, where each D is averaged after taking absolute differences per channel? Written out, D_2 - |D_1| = 0.6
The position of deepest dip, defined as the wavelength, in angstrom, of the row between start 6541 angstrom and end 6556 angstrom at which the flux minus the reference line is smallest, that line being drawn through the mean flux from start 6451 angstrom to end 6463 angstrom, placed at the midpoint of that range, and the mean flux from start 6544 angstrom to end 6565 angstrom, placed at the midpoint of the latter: 6545.08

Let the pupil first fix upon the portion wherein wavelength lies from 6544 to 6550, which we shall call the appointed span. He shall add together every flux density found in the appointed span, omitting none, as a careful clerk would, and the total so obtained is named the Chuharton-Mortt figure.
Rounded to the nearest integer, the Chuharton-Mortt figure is 32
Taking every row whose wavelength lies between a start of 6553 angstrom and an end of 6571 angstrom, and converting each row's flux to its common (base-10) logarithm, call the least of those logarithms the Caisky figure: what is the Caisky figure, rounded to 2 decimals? 1.06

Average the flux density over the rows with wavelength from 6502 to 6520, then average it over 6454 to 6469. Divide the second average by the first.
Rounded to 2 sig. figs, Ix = 0.97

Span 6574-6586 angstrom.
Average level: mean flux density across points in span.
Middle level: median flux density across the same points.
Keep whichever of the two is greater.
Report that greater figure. 16.3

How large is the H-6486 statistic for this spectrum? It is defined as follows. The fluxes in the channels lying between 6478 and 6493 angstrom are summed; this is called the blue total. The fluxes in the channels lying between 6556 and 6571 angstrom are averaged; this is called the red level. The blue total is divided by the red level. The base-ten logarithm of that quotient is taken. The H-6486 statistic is 0.769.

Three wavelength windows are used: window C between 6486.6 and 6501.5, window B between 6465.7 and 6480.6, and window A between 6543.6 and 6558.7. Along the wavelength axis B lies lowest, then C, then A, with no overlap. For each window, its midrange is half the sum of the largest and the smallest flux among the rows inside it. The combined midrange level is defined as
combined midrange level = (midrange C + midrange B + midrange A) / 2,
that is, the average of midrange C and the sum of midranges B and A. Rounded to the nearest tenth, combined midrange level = 23.9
